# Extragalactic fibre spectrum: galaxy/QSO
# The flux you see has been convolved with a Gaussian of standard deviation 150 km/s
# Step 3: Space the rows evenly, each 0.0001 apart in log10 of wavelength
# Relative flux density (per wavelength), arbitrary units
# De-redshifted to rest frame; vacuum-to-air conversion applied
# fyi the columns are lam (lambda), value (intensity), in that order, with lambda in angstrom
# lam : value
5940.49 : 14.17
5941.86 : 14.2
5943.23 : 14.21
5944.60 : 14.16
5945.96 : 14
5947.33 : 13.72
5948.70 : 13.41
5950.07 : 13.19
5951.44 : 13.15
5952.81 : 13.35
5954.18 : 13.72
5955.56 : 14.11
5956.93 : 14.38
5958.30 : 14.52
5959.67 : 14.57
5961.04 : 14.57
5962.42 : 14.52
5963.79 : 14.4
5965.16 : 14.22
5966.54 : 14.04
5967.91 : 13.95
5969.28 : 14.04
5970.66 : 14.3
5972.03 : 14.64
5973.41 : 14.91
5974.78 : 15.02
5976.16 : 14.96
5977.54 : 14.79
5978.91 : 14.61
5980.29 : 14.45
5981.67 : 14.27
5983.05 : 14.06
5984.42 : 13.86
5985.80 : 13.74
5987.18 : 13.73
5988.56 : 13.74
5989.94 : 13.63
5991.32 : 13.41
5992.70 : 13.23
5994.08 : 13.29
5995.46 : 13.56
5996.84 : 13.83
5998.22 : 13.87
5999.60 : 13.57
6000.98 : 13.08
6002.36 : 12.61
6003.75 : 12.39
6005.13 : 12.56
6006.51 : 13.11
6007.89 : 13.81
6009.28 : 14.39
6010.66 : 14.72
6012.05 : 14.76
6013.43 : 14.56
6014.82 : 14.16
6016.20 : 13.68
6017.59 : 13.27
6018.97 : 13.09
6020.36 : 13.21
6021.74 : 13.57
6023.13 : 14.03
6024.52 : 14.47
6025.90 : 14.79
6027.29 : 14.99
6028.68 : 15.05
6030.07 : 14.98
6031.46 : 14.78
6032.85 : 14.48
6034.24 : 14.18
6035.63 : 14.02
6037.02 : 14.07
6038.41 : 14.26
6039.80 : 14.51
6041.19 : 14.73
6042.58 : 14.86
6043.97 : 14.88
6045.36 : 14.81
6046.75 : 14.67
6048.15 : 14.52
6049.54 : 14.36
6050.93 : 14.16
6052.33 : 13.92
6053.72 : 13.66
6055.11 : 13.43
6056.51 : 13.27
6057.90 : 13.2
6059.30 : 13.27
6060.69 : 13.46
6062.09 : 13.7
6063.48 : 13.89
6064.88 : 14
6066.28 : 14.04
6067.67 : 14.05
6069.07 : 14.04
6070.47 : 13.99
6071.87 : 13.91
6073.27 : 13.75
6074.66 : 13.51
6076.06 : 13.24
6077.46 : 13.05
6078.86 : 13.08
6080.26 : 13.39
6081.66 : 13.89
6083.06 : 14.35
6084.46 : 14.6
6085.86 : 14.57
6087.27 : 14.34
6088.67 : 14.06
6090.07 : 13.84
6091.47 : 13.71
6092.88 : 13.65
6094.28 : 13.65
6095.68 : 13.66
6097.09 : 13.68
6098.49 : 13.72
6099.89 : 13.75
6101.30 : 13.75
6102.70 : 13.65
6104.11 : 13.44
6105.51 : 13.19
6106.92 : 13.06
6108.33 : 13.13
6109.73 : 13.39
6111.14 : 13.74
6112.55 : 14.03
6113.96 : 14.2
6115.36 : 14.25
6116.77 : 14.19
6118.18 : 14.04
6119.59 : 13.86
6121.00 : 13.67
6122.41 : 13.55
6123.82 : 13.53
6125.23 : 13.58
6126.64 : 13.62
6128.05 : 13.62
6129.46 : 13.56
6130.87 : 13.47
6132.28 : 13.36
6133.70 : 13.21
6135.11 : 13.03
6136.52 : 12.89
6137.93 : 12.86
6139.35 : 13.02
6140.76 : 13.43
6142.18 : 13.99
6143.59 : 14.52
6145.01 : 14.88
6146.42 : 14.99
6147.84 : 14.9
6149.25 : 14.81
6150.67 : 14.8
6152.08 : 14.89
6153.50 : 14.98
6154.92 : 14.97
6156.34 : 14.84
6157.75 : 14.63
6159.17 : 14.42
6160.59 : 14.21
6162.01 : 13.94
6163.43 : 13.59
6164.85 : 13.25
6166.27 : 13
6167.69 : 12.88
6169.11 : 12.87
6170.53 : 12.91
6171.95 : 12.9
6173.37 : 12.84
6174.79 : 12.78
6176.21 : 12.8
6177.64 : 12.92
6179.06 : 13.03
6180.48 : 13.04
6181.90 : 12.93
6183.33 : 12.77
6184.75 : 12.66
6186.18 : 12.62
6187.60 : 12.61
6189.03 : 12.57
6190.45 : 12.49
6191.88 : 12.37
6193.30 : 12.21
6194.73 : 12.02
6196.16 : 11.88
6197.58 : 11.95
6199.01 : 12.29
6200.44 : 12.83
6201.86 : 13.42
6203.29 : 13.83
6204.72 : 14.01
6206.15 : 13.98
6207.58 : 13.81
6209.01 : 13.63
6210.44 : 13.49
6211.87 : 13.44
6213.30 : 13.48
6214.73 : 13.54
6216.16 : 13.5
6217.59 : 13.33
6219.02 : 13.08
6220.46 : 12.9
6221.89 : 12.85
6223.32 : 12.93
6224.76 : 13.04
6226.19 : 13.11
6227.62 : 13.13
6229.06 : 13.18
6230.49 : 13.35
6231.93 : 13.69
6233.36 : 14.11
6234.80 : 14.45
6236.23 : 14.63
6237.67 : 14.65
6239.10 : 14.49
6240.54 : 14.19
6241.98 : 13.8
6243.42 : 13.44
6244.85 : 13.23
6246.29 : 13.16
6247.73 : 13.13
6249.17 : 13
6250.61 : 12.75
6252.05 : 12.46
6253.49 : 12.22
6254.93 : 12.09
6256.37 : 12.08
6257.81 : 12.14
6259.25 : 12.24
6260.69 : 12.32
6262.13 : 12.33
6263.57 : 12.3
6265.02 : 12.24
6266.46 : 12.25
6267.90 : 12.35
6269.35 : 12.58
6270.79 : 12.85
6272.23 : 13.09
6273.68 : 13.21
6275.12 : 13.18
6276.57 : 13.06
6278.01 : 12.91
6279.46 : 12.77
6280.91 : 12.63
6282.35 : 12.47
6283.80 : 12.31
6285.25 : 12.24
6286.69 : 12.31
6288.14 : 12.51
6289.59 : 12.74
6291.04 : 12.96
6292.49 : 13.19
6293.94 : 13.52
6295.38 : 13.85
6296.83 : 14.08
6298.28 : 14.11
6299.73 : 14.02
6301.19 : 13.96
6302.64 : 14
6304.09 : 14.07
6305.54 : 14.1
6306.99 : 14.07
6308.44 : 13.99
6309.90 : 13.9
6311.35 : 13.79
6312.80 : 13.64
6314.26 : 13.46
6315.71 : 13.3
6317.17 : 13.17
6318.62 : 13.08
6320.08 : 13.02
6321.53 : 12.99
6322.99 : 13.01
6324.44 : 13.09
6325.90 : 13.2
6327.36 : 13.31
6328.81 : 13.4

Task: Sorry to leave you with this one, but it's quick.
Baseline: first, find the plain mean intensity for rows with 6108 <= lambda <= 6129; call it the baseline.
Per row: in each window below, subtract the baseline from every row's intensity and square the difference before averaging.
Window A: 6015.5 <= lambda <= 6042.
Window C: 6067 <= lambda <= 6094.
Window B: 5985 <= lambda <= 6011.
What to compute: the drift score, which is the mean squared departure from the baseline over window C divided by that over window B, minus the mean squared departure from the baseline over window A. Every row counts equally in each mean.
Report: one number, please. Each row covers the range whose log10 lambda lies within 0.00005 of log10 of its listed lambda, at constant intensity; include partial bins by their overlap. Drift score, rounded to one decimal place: -0.1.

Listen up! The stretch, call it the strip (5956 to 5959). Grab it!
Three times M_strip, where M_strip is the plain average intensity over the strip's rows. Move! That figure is 43.3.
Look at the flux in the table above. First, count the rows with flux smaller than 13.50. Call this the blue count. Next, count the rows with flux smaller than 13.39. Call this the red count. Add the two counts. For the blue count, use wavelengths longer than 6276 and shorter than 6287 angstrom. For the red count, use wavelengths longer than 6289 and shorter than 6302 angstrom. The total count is 11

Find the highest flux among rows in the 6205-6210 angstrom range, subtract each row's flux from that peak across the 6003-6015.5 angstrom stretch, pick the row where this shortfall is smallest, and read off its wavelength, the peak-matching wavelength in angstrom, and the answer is 6012.05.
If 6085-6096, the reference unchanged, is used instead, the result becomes 6085.86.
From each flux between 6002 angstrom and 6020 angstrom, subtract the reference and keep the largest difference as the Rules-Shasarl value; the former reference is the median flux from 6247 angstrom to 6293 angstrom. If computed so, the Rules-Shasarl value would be 2.27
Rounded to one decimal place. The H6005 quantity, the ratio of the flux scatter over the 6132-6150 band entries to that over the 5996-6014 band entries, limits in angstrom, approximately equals 1.0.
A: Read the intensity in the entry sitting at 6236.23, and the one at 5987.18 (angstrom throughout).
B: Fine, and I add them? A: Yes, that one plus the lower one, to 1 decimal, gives 28.4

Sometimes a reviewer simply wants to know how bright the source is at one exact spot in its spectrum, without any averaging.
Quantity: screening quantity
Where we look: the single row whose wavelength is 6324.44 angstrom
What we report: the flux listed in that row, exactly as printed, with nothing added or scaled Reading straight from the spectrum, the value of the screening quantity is 13.09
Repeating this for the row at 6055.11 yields 13.43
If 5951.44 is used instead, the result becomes 13.15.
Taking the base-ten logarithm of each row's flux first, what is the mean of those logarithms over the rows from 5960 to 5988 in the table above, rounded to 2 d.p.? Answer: 1.16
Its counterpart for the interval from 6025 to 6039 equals 1.16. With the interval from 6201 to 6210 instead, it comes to 1.14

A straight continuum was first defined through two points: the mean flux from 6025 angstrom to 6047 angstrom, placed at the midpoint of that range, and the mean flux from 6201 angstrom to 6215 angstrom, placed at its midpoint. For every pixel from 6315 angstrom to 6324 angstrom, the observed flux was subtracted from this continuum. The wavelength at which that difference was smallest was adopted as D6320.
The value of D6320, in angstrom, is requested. 6315.71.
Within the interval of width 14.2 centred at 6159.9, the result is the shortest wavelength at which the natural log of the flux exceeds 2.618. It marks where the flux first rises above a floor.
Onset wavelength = 6153.50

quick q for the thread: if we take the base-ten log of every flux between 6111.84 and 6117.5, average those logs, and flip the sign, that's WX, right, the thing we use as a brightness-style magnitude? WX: -1.151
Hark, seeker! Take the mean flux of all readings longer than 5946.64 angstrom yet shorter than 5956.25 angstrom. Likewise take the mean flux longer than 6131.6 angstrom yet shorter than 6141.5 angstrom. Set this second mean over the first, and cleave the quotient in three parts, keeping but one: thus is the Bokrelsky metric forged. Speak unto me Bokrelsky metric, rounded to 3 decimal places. 0.323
